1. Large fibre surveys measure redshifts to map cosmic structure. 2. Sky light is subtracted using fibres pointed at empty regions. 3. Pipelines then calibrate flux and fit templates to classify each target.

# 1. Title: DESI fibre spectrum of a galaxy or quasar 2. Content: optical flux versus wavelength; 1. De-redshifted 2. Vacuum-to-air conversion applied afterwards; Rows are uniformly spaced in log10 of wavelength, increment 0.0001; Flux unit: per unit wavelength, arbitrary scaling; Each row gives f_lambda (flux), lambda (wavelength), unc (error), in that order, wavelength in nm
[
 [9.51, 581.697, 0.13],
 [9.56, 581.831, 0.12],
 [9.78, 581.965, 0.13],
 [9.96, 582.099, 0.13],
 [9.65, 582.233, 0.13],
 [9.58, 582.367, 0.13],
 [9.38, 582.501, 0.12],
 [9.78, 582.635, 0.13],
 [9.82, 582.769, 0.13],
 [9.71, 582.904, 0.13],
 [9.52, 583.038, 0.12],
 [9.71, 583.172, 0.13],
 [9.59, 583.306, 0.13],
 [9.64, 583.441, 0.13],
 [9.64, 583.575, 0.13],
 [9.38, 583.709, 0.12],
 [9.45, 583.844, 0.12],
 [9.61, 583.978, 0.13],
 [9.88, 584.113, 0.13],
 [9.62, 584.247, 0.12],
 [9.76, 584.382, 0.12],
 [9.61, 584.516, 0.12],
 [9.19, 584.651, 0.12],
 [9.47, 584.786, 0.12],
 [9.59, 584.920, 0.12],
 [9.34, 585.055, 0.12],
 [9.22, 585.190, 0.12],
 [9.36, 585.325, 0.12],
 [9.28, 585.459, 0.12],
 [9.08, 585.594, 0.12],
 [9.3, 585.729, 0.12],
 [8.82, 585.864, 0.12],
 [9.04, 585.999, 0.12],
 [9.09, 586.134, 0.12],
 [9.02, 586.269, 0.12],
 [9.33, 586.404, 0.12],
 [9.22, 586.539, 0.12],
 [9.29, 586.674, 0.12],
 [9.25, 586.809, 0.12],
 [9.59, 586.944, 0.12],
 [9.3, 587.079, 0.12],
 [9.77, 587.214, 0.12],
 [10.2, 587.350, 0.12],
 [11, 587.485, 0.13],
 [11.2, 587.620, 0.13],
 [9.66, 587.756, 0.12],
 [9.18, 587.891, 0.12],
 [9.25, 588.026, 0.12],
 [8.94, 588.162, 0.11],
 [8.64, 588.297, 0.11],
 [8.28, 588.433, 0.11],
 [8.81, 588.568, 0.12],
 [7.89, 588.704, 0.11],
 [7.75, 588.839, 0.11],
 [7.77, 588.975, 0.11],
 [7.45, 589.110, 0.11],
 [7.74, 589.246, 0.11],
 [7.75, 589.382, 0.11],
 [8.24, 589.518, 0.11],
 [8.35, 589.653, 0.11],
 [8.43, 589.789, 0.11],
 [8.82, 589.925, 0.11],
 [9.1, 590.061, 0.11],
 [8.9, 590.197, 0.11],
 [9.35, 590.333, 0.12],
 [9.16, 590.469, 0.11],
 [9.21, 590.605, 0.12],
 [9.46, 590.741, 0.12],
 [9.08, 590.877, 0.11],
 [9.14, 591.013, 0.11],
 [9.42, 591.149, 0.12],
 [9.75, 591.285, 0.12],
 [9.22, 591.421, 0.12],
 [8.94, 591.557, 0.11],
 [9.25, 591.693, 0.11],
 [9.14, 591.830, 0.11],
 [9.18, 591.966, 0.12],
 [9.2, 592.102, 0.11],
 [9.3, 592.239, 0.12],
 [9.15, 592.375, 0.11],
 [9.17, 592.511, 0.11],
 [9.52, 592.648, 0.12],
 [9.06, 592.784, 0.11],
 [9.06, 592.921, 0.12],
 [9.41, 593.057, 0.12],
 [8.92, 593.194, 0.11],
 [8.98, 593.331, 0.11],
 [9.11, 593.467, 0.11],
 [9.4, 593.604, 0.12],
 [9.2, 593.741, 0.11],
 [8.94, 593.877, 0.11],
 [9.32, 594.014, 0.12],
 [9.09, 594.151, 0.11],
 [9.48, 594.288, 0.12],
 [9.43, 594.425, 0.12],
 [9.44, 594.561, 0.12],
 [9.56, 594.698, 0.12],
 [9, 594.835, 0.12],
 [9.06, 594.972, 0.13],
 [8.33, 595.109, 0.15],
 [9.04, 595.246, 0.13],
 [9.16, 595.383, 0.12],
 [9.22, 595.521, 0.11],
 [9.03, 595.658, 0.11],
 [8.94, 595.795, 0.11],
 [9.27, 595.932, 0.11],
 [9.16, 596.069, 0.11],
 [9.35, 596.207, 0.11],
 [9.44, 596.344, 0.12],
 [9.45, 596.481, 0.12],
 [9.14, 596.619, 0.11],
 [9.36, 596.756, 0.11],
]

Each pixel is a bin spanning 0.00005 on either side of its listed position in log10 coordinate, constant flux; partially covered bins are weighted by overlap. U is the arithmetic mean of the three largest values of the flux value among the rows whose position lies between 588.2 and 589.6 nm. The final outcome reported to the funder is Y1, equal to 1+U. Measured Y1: 9.6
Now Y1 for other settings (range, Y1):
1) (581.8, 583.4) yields 10.9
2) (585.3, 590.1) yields 11.8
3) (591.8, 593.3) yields 10.4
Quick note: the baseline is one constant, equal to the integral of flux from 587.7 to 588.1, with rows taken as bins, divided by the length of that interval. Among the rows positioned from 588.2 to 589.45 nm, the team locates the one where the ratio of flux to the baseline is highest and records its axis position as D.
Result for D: 588.568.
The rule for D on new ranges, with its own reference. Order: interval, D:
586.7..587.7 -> 587.620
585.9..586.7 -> 586.404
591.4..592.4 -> 592.239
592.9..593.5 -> 593.057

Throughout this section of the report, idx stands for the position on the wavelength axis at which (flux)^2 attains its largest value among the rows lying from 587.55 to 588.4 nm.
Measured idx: 587.620 nm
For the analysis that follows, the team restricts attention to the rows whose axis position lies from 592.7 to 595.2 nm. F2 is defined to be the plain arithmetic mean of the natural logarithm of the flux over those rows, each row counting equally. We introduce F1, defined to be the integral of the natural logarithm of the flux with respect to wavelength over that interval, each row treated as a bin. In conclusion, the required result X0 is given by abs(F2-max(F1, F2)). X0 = 3.32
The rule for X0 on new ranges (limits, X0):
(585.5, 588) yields 3.38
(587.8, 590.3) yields 3.20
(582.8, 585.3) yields 3.38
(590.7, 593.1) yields 3.11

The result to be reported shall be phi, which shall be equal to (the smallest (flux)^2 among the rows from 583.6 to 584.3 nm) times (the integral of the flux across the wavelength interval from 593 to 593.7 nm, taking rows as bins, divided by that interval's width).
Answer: 805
